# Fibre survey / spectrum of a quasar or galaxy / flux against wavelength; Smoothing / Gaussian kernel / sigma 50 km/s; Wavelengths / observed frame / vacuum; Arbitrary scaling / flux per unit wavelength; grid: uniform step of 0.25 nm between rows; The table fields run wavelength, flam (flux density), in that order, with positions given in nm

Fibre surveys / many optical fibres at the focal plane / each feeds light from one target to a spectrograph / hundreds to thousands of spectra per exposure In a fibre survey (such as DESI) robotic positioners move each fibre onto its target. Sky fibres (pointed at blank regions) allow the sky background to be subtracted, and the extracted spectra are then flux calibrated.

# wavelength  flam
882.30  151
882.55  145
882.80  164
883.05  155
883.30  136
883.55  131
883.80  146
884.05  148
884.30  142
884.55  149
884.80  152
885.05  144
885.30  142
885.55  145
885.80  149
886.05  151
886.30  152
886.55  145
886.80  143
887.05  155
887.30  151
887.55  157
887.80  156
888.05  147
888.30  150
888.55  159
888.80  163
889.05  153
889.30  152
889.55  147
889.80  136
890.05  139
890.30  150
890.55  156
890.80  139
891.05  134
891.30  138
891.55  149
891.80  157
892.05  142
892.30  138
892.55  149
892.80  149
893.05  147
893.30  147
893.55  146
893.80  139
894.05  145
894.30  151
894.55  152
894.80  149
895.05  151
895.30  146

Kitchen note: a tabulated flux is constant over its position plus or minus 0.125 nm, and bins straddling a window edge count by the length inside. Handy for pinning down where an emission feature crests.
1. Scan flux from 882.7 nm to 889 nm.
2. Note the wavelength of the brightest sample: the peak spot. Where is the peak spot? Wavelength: 882.80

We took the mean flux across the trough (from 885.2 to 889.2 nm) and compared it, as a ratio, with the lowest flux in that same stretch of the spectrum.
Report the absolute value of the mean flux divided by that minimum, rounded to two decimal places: 1.06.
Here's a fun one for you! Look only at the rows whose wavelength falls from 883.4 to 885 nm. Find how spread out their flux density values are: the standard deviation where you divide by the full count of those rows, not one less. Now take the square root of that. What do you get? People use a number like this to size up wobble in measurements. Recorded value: 2.6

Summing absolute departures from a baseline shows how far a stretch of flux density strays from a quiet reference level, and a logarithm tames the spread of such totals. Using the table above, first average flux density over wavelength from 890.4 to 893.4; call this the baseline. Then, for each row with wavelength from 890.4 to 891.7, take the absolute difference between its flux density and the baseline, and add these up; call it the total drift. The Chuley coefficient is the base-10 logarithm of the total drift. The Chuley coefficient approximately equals 1.6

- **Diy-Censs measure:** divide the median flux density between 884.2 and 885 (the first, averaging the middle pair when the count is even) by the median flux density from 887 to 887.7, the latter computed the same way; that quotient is 0.96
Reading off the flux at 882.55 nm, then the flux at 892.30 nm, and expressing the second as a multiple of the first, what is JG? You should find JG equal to 0.95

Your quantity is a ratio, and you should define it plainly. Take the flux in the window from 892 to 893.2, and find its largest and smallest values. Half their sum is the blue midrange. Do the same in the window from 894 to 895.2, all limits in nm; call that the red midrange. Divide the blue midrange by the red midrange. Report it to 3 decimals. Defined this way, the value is 0.966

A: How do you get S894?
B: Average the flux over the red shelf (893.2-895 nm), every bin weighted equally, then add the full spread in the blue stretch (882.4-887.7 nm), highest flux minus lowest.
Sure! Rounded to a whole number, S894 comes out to 180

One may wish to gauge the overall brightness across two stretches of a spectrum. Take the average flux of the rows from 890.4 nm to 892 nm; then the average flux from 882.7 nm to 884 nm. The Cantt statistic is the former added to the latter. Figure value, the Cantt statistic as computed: 292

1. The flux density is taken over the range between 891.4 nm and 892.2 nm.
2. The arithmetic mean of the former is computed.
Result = 149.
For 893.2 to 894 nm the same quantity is 144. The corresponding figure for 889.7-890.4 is 142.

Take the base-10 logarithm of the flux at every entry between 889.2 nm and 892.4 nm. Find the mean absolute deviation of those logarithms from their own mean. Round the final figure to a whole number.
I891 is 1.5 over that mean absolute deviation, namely 73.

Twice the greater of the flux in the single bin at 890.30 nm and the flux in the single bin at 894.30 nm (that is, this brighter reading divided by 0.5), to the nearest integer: 302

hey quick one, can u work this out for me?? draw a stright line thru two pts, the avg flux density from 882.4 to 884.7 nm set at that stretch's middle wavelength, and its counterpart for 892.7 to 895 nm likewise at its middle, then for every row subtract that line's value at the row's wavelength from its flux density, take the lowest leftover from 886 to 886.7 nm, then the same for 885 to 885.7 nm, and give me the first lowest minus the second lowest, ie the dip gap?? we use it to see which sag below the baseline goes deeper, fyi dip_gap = 3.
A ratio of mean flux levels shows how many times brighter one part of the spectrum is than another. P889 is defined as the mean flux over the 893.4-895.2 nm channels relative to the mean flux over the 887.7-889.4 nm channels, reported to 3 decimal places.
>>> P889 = 0.956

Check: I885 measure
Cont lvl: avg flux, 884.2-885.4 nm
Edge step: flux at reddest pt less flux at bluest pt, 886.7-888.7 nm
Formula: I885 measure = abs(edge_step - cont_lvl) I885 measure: 130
